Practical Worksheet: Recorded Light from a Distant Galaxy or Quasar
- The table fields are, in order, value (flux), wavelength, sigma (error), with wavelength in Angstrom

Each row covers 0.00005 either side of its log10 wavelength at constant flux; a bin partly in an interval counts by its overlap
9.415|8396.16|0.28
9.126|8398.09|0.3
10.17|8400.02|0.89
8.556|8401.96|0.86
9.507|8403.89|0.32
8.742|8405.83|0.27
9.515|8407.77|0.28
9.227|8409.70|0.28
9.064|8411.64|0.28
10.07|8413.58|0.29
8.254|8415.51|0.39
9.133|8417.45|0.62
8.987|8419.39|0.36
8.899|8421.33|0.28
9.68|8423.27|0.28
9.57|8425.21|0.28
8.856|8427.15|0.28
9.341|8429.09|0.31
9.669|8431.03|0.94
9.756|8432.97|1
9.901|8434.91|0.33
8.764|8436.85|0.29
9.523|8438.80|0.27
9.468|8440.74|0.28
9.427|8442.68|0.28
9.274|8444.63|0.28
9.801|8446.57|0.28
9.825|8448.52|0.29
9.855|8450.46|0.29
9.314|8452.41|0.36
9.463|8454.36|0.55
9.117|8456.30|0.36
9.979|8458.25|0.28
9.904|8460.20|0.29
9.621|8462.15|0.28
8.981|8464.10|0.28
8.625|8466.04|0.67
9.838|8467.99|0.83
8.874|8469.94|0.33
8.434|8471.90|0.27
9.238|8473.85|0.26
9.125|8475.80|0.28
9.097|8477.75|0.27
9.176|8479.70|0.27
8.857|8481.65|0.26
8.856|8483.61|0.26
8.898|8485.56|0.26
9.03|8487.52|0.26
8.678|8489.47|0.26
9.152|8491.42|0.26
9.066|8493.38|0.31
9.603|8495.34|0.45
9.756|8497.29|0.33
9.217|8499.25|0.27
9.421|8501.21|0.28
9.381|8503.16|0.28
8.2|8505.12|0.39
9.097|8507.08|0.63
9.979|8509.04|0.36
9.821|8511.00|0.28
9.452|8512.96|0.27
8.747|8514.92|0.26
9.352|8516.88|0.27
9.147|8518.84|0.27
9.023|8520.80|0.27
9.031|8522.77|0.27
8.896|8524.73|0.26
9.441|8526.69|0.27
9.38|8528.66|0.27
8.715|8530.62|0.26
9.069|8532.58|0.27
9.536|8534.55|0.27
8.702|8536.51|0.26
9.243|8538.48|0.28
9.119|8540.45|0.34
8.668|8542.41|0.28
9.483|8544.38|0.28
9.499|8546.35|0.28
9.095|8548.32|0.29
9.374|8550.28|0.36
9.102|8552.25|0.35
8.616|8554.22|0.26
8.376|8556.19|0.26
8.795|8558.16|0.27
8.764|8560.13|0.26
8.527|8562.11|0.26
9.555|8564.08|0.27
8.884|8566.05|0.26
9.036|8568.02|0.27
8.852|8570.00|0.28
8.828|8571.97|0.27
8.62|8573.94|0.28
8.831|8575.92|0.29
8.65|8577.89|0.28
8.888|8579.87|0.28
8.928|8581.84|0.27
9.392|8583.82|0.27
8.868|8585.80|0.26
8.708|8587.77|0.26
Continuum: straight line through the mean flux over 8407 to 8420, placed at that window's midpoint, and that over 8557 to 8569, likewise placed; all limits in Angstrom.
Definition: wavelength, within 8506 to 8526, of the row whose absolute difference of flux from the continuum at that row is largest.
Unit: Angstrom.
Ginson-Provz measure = 8509.04 Angstrom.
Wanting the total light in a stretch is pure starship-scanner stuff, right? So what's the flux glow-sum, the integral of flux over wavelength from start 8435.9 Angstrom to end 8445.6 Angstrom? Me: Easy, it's 90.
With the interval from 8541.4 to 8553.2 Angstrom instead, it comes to 109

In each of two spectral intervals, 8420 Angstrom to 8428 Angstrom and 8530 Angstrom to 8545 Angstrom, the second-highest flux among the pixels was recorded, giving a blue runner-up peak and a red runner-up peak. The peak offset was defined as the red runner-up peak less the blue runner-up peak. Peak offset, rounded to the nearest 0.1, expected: -0.1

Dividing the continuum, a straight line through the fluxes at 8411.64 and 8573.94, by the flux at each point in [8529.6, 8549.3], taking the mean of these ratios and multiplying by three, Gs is 2.87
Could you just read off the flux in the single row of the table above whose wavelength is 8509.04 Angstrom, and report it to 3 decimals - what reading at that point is 9.979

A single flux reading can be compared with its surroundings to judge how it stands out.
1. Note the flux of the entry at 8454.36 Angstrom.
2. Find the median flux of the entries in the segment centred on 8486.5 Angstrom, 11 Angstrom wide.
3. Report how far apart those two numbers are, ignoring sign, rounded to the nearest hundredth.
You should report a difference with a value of 0.59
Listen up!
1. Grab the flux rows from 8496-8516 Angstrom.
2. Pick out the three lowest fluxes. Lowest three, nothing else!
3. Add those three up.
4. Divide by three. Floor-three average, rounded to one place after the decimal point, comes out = 8.7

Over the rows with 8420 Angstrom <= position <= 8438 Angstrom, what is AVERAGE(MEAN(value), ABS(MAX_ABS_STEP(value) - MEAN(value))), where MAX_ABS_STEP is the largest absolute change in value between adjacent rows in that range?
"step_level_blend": 8.81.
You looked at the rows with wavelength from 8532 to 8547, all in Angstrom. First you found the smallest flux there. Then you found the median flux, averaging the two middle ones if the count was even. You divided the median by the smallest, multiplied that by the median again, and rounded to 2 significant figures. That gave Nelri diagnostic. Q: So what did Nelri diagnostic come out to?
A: 9.7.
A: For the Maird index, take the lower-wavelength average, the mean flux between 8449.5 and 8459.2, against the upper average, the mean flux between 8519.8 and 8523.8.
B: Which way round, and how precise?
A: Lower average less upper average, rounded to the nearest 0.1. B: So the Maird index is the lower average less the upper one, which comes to 0.5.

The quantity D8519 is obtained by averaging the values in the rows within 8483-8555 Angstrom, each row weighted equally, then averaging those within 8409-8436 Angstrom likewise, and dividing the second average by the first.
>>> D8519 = 1.017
